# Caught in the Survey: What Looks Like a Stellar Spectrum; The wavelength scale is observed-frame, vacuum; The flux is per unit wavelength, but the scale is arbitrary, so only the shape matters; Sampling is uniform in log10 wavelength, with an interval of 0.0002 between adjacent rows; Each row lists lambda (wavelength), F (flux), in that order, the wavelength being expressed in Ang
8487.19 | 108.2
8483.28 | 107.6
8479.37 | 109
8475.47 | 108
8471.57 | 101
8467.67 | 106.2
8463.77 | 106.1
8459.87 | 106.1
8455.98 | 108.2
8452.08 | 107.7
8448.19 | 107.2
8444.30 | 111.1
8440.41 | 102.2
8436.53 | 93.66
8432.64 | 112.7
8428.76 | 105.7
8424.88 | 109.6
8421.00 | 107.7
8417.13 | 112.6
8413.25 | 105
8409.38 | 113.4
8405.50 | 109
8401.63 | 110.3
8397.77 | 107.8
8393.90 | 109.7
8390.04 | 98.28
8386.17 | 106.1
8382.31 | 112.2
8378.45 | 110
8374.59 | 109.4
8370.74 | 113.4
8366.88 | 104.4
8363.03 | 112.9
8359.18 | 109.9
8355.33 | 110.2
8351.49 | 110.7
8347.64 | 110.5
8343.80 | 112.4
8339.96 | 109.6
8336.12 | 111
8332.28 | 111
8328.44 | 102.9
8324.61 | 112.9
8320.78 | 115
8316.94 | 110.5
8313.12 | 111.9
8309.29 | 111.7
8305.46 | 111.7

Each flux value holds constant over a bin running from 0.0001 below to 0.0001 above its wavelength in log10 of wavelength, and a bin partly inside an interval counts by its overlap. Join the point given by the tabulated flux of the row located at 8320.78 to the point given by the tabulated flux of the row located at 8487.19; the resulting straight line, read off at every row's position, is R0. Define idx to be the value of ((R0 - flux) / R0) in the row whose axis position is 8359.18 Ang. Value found 0.031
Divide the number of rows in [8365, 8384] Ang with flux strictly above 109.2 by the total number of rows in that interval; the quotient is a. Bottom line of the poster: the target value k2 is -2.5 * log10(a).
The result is 0.24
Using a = 0.8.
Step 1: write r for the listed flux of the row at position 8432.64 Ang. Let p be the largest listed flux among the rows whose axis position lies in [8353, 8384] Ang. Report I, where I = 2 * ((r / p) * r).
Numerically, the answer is 224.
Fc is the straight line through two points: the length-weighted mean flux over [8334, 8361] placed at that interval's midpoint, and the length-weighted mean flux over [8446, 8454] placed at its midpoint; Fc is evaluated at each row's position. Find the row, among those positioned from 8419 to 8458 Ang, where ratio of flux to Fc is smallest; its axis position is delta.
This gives 8436.53 Ang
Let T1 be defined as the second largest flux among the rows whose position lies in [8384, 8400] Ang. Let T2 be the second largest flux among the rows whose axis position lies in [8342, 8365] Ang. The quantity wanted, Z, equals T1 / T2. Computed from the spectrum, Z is 0.96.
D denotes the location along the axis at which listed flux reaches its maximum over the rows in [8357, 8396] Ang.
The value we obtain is 8370.74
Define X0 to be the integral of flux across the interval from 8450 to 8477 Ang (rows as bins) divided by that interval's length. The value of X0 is 106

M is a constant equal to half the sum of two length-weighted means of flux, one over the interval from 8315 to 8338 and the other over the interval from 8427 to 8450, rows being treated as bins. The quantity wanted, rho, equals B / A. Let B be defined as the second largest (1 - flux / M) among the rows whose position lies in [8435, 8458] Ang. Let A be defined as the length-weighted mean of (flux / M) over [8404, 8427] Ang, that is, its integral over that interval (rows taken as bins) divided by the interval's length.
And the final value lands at 0.053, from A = 1.01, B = 0.054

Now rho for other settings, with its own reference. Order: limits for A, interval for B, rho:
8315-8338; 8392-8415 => 0.002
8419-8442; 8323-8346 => -0.015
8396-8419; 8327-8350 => -0.015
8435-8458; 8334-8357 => -0.021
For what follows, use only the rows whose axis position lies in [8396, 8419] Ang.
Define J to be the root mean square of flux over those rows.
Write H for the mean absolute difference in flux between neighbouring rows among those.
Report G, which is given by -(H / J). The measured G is -0.044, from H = 4.8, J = 110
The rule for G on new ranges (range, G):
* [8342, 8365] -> -0.011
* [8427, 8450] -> -0.090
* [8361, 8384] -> -0.044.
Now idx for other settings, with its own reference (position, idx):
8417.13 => -0.014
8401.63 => 0.013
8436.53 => 0.151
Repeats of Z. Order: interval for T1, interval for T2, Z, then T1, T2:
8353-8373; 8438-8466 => 1.04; 112.9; 108.2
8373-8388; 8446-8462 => 1.02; 110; 107.7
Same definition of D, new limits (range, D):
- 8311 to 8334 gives 8320.78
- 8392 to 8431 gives 8409.38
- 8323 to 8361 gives 8324.61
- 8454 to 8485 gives 8479.37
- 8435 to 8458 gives 8444.30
